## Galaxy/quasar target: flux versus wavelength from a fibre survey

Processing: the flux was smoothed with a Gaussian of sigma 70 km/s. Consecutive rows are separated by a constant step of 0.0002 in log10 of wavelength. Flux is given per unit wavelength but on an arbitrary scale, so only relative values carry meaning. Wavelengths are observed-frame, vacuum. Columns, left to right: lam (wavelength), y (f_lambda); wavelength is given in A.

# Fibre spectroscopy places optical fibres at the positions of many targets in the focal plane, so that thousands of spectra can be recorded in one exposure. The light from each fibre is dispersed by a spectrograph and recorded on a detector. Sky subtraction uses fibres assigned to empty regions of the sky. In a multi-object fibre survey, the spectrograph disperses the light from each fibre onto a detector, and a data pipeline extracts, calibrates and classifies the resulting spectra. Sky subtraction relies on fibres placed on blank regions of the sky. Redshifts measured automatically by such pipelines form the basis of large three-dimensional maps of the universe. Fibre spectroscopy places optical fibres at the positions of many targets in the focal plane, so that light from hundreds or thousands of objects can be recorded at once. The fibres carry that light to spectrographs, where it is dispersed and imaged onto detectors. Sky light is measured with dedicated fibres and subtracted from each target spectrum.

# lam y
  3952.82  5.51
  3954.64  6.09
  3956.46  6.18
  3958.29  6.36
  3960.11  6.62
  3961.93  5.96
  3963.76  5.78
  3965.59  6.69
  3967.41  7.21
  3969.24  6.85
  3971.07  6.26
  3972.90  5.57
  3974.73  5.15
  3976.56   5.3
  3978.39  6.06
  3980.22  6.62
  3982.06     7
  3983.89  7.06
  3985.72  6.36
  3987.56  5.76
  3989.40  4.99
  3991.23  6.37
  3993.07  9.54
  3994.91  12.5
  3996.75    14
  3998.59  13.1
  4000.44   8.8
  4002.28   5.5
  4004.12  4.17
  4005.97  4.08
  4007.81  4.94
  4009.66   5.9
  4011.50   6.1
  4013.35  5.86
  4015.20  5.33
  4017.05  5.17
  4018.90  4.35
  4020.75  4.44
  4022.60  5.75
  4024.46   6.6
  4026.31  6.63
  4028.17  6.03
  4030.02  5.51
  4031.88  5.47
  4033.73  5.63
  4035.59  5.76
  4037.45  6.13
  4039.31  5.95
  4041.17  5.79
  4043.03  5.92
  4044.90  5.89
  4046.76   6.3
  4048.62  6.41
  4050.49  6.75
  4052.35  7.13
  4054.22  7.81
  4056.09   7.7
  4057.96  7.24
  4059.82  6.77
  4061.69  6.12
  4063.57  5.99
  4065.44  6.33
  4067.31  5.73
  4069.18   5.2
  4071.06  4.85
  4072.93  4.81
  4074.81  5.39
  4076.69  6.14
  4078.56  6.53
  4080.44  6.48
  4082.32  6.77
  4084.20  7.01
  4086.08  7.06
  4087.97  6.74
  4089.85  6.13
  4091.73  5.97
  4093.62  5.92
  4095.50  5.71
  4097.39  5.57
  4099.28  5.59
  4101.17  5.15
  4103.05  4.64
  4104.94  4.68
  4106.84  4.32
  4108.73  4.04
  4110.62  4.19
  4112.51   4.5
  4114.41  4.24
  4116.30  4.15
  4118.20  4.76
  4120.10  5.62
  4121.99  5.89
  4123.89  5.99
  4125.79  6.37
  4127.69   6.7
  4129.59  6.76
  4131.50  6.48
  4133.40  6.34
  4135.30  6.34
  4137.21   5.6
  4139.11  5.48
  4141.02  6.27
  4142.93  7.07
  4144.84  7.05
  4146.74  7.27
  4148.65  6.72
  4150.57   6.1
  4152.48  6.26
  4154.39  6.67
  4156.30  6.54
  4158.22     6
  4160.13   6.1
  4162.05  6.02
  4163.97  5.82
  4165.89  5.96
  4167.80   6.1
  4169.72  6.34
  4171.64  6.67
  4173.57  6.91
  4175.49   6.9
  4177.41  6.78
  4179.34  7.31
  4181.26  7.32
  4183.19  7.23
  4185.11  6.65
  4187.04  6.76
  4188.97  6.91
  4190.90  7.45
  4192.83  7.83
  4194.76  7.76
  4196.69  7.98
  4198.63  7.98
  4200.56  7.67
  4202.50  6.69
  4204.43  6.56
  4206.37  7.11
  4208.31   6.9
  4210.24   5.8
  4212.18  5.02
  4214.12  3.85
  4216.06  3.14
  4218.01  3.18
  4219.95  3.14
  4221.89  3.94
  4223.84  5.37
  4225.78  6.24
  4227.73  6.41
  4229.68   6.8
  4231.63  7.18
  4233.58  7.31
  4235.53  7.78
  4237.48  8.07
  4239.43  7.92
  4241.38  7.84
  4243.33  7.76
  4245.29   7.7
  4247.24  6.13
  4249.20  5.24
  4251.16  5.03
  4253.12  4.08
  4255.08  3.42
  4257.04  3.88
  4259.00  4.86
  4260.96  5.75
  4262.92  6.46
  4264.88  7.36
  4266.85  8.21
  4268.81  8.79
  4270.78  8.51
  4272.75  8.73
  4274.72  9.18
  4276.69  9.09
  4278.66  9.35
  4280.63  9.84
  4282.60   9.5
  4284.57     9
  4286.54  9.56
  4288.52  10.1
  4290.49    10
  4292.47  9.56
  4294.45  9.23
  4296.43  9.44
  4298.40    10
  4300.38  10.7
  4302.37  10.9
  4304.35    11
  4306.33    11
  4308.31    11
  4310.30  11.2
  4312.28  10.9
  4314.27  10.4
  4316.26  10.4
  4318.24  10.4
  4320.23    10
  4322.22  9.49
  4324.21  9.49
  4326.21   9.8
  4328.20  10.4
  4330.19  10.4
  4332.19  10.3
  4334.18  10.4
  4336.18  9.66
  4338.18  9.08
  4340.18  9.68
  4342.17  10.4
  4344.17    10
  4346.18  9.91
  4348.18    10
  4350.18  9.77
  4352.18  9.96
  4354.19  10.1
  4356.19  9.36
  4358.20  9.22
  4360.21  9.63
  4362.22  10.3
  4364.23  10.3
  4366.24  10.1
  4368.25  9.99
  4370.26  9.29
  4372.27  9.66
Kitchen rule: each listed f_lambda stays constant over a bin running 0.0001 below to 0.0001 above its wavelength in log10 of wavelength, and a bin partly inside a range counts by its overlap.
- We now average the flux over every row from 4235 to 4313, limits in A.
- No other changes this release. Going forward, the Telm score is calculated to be 8.4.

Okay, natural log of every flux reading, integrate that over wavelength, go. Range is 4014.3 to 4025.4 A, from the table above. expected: 18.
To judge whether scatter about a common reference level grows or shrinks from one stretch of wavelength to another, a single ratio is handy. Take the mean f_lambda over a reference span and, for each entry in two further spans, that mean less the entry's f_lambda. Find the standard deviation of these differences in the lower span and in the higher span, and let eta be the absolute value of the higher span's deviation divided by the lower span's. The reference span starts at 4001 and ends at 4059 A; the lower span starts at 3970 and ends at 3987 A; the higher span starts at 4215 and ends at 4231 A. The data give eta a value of 2.3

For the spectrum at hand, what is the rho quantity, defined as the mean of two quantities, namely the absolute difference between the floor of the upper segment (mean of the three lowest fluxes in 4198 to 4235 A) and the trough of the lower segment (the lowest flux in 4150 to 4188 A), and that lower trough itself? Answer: 4.2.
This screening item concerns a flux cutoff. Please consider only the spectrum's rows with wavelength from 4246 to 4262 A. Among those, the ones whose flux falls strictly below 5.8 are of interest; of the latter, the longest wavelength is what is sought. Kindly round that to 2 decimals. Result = 4260.96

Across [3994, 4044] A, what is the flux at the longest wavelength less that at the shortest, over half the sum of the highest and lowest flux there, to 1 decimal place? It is -0.7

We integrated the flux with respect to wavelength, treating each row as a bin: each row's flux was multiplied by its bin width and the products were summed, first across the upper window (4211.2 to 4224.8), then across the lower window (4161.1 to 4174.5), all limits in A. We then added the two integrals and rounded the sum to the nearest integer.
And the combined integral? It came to 138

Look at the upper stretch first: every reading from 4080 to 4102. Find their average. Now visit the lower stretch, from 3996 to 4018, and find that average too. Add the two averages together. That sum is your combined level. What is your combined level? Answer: 13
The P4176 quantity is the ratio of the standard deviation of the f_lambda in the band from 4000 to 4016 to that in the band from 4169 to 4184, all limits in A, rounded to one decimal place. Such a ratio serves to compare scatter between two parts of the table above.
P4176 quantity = 4.1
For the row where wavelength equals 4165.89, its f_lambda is 5.96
